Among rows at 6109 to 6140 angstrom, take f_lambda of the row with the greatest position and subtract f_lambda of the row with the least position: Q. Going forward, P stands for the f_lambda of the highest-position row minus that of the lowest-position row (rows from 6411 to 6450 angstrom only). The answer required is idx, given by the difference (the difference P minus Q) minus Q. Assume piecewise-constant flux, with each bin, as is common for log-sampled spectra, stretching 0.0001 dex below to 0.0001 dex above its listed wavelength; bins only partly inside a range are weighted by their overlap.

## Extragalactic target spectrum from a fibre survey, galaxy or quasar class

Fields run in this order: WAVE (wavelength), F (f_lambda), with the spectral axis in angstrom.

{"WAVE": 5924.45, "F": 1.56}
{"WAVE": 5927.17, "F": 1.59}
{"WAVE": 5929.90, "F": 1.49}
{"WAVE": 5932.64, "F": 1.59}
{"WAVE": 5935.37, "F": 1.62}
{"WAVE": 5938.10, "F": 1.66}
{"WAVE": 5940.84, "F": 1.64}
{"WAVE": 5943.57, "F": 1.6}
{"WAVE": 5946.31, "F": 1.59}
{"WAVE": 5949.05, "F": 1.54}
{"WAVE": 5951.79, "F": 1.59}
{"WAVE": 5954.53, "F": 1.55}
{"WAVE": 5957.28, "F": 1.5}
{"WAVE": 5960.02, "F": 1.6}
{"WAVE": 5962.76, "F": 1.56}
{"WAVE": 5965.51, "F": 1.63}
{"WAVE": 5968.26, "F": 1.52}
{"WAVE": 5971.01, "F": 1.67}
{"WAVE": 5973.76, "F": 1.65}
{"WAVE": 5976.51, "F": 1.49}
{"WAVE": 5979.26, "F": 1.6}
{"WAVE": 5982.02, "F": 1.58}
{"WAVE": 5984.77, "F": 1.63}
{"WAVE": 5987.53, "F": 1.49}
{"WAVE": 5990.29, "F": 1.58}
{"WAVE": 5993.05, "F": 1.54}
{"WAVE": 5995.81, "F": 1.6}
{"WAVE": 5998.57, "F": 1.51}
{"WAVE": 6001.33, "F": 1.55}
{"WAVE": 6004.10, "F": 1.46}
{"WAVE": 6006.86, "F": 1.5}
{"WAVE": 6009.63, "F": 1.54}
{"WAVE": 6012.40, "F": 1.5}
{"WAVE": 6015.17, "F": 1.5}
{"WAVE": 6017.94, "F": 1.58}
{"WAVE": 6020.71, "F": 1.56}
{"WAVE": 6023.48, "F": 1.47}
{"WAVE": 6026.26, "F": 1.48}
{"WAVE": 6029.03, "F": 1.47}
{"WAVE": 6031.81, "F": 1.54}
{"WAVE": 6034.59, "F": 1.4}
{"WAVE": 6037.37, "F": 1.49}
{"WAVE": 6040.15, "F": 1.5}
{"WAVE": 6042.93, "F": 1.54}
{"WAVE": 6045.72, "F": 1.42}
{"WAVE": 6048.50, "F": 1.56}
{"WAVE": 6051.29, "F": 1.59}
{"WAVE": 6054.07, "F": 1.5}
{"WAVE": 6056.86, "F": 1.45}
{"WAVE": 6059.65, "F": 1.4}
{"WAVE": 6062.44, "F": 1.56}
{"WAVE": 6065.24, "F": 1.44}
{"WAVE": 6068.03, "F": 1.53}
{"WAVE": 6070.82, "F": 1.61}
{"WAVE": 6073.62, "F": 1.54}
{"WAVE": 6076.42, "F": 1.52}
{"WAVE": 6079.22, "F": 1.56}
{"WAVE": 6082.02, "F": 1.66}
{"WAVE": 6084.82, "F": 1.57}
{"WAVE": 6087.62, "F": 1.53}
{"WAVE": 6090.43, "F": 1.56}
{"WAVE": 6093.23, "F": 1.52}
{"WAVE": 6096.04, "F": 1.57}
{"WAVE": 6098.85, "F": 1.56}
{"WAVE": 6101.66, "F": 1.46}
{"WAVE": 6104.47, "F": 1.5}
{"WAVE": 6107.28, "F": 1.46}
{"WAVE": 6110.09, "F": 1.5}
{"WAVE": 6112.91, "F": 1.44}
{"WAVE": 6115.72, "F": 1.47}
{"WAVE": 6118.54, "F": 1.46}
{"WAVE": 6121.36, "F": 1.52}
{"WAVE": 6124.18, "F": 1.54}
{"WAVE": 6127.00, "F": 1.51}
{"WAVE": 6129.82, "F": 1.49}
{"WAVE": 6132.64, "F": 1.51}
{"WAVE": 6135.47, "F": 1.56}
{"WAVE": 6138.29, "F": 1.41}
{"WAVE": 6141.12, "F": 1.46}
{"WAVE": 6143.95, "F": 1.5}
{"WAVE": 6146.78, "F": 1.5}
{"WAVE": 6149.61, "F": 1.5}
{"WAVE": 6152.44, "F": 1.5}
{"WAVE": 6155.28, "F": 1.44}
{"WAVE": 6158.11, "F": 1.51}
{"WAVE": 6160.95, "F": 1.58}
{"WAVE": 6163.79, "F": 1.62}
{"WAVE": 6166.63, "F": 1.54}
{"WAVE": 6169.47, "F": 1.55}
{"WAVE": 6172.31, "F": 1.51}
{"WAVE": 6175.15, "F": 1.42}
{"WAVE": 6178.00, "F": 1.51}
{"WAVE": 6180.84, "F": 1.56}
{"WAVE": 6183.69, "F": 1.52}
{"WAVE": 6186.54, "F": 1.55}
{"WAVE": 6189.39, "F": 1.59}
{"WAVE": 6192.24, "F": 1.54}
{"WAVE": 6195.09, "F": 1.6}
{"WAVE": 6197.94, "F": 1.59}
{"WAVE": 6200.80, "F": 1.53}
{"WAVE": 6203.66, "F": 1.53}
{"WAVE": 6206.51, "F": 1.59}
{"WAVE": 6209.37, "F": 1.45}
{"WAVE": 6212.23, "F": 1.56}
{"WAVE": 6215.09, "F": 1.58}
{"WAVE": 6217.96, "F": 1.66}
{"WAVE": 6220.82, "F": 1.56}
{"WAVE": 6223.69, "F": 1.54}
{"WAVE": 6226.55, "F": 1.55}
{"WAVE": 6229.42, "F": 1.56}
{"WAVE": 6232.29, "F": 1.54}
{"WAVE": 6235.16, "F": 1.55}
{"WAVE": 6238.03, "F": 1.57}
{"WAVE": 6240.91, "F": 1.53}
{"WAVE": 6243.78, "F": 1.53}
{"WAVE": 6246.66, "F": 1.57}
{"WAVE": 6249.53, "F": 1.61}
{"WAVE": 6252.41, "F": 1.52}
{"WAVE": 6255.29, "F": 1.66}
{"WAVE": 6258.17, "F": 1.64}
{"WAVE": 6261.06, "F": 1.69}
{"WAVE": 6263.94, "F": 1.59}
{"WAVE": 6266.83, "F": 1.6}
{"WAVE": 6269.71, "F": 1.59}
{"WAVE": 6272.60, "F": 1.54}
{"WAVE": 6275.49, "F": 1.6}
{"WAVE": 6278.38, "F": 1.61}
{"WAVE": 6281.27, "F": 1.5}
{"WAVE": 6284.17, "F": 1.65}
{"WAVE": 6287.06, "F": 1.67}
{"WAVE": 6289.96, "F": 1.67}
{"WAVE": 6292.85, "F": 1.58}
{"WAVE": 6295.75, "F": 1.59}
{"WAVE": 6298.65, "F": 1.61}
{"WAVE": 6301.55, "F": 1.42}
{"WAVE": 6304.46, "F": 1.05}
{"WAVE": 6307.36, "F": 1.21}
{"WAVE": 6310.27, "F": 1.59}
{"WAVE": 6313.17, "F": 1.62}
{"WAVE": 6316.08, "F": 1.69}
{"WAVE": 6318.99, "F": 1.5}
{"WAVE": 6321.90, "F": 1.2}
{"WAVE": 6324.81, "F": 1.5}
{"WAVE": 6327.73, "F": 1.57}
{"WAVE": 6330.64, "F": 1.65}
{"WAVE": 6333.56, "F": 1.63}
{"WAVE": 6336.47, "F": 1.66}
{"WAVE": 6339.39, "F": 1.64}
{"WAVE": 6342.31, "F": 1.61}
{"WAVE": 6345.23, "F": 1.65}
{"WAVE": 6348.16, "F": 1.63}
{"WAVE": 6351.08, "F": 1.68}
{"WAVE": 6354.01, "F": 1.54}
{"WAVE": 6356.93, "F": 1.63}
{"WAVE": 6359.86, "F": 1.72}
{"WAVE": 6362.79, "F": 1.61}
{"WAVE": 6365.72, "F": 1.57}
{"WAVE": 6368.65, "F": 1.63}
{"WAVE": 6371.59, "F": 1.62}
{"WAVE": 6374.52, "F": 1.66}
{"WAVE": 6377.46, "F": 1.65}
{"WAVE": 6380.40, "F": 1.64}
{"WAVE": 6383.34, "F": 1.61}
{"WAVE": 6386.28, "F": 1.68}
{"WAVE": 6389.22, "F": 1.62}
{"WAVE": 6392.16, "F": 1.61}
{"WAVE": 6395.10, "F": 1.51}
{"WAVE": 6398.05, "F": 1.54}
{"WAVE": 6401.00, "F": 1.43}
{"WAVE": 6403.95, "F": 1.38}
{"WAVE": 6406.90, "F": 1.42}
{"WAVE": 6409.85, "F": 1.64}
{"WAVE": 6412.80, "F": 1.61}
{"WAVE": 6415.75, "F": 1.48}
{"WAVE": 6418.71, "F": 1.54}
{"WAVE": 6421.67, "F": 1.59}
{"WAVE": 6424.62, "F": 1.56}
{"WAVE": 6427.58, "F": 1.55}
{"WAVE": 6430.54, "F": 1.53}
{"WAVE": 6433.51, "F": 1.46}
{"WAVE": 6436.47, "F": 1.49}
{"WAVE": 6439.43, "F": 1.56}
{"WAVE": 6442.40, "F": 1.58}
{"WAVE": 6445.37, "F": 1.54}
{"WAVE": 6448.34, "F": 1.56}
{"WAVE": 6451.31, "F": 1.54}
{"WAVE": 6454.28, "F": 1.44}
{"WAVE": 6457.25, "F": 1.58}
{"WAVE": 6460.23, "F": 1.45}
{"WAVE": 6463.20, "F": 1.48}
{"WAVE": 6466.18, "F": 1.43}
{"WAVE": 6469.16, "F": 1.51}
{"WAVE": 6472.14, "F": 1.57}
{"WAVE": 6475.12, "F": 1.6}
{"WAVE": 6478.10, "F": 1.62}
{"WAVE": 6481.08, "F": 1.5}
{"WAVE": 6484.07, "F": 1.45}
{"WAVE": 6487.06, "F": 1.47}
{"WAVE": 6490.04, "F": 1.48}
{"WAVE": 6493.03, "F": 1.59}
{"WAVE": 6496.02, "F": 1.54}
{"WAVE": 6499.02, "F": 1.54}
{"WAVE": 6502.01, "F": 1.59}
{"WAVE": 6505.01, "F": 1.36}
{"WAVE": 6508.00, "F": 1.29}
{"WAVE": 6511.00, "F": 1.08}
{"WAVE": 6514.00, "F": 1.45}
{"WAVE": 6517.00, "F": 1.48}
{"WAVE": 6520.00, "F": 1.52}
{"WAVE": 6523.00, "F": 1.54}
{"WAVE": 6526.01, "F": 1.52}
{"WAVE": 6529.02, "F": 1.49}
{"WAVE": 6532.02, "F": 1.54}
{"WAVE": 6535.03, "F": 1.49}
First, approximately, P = -0.05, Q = -0.090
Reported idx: 0.13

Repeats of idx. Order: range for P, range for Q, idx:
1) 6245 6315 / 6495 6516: 0.23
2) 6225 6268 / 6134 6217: 0.01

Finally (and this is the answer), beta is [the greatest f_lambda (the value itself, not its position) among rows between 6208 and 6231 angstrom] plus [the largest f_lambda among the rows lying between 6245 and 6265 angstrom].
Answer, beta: 3.35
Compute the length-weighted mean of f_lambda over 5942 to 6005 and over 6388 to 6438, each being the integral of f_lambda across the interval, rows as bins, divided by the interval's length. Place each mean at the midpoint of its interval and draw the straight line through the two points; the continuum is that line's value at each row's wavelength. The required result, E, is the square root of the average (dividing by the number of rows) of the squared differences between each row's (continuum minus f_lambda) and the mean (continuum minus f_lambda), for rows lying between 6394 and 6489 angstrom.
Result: 0.065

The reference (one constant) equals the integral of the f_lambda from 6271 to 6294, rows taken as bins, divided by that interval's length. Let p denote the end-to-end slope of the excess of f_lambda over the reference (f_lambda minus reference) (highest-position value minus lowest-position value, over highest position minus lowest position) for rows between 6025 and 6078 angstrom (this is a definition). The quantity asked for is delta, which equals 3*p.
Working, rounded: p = 0.0008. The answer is 0.0024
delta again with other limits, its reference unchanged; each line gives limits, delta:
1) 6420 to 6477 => 0.0006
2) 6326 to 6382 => 0.0040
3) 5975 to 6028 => -0.0006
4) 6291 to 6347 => 0.0040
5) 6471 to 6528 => -0.0028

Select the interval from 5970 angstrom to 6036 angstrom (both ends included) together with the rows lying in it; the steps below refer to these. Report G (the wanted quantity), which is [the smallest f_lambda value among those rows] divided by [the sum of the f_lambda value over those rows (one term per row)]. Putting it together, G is 0.0380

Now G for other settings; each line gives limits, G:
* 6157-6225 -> 0.0382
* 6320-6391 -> 0.0311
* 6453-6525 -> 0.0304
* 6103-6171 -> 0.0391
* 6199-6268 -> 0.0385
